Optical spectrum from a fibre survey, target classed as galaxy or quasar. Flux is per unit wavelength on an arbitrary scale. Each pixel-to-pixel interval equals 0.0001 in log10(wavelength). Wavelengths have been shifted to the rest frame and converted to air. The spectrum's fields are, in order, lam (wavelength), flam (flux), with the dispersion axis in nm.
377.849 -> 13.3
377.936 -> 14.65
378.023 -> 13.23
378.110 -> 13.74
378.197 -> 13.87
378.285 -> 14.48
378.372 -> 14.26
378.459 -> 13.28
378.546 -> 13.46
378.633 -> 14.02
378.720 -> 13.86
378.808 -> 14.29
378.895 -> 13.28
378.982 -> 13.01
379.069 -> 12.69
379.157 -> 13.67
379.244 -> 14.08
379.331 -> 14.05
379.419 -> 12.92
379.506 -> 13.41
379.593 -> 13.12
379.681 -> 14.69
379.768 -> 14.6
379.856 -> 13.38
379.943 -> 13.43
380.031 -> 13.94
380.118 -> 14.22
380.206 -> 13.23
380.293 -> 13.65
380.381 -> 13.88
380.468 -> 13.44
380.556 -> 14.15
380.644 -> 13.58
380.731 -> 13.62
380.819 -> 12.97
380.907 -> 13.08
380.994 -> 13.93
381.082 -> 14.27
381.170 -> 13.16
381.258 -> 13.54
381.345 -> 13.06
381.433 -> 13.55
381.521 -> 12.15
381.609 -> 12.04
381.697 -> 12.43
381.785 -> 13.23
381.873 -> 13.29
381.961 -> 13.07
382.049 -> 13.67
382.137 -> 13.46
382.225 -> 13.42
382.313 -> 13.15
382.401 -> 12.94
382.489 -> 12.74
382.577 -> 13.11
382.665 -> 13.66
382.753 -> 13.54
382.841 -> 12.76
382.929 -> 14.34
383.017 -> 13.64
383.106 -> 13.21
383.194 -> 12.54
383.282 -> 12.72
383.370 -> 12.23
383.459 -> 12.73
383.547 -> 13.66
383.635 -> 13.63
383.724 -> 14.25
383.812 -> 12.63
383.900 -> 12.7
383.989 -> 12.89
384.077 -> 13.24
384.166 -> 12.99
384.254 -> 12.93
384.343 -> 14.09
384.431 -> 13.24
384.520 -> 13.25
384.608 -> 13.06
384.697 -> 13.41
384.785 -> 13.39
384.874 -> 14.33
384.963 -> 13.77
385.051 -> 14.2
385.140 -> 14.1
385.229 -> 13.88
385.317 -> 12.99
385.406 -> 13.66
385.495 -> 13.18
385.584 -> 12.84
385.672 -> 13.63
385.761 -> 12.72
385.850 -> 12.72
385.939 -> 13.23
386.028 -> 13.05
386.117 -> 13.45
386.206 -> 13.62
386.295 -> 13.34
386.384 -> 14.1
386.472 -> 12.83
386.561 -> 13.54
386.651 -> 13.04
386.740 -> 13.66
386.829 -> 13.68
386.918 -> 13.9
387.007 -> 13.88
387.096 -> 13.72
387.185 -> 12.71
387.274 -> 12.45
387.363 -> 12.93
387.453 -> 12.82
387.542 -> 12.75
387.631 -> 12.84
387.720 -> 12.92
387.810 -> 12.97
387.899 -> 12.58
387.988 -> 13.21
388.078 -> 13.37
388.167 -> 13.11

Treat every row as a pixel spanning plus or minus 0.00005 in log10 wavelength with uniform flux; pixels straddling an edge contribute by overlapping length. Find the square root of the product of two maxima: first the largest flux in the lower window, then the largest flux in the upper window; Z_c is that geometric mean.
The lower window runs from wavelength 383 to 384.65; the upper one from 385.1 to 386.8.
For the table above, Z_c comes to 14.2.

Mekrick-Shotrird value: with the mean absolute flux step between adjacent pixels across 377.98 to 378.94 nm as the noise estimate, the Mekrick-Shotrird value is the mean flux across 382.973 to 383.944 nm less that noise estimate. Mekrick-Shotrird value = 12.6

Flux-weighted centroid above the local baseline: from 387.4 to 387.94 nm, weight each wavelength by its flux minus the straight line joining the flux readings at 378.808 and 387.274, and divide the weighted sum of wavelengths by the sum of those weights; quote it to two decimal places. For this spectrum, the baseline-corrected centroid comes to 387.68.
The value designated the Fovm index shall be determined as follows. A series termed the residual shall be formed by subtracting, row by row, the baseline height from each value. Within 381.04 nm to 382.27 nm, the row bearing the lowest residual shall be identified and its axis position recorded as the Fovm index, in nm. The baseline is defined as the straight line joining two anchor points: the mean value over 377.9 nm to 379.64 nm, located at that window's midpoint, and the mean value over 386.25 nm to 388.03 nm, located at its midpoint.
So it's 381.609 nm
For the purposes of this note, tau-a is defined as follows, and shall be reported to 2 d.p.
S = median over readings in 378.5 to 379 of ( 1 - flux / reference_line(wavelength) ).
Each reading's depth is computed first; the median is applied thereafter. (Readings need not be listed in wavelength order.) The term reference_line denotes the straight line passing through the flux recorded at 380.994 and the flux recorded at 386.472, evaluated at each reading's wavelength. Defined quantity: 0.05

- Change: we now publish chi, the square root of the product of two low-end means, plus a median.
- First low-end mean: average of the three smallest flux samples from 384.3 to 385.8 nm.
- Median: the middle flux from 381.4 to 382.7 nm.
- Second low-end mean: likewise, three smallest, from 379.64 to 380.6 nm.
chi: 26.25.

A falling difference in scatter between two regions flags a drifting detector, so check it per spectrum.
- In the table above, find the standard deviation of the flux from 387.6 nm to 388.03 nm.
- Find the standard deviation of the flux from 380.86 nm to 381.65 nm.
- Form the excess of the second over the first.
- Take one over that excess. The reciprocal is 2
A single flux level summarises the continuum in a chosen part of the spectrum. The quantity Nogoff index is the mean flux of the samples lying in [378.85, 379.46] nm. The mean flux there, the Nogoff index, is 13.4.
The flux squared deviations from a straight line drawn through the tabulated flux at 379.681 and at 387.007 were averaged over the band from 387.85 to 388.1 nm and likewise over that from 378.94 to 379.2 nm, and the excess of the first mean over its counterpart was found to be -2.2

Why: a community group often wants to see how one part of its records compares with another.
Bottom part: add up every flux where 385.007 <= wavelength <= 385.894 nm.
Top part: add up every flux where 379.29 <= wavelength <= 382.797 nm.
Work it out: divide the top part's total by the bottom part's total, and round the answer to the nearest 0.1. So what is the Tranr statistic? 4.0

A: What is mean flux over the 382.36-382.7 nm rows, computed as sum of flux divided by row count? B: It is 13.1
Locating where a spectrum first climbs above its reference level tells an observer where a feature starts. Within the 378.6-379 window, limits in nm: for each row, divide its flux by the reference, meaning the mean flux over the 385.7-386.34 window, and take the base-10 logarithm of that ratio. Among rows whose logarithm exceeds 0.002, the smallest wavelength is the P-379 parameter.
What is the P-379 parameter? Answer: 378.633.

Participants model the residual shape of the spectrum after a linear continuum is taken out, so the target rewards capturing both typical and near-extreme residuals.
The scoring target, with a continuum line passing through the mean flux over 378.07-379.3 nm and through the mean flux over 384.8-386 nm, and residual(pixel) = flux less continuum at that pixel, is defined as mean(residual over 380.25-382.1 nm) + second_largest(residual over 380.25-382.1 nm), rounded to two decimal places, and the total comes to 0.20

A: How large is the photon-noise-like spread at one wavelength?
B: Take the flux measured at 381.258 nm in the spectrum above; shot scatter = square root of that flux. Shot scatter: 3.68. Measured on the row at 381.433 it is 3.68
